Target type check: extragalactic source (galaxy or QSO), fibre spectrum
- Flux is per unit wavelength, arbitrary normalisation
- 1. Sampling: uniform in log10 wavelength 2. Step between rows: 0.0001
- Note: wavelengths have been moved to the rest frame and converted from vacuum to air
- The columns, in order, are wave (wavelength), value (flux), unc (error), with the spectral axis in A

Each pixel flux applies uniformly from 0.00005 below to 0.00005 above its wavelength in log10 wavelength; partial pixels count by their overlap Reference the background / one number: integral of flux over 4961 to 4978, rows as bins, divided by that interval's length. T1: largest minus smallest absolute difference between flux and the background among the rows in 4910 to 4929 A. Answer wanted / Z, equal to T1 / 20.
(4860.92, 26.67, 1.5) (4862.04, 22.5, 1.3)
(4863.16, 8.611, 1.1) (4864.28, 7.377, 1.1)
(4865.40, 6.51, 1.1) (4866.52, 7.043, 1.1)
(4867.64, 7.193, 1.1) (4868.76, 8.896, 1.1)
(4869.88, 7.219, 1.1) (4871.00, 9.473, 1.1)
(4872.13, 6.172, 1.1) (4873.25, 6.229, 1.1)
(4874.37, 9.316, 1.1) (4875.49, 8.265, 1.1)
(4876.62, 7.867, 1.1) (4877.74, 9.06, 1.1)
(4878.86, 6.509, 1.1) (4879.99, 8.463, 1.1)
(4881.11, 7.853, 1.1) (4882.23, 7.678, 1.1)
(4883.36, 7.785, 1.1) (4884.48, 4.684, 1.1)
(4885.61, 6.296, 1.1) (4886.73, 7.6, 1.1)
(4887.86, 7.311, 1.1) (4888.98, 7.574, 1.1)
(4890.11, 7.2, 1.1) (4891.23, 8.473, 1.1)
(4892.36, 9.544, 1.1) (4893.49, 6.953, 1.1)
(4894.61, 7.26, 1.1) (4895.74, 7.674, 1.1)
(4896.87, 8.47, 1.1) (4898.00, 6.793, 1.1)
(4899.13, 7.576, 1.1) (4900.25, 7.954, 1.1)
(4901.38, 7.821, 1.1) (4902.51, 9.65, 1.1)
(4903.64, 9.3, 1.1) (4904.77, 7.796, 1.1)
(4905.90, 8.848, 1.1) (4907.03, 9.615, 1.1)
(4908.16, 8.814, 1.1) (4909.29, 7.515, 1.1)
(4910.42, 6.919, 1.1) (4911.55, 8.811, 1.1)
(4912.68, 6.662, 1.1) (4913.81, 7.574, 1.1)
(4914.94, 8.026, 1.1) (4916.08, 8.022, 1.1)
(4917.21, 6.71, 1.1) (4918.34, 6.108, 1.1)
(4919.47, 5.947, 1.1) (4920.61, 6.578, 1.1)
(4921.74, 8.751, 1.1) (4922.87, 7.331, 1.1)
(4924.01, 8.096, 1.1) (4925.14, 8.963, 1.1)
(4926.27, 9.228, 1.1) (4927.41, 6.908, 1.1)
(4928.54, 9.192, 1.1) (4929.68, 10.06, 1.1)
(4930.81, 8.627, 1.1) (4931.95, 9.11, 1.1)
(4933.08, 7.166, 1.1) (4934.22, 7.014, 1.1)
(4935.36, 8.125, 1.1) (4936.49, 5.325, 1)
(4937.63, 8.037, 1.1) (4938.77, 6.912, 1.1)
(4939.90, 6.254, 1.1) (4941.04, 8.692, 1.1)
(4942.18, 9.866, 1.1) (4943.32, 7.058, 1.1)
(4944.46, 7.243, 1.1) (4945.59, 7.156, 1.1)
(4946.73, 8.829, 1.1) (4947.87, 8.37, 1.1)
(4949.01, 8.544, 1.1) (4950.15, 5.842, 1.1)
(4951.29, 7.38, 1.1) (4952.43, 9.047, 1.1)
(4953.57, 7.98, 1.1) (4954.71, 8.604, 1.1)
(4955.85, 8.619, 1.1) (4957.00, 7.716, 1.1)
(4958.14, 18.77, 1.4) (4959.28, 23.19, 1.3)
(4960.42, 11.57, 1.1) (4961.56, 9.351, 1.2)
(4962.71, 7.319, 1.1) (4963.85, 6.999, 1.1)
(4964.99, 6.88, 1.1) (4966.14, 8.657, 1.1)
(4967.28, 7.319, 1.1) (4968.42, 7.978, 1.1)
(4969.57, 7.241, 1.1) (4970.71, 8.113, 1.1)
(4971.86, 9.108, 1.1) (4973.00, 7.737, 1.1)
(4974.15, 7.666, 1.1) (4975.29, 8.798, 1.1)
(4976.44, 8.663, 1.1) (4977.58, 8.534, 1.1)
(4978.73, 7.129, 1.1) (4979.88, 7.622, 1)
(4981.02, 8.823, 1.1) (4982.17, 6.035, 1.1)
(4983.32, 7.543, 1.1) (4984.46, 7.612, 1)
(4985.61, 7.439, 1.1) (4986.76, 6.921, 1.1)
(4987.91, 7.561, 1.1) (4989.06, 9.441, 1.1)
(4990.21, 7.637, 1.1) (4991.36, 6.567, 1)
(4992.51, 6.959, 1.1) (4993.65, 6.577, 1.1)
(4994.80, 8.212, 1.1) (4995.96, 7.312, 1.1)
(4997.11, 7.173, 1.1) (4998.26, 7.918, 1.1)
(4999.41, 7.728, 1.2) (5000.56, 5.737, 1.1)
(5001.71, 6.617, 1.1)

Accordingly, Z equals 0.10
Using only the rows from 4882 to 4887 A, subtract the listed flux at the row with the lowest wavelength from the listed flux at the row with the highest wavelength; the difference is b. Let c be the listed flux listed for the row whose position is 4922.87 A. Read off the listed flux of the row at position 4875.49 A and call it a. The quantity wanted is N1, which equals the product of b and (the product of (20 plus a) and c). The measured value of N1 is -16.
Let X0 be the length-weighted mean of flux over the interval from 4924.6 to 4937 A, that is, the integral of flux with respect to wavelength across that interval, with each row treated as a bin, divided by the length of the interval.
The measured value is 8.17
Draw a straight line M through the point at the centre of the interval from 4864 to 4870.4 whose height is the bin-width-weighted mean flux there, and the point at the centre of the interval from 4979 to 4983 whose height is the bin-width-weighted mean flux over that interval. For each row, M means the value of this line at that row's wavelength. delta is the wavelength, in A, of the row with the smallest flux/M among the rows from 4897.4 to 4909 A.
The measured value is 4898.00 A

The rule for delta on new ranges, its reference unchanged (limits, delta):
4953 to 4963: 4962.71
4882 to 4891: 4884.48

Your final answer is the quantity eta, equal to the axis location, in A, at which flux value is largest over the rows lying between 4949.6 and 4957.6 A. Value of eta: 4952.43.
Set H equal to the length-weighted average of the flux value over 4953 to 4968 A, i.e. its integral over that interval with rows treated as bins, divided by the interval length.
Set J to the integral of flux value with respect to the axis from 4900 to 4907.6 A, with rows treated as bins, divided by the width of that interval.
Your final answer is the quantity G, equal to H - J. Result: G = 1.5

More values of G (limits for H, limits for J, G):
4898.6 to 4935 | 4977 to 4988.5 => 0.5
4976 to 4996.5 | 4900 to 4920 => -0.3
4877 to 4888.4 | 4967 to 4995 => -0.4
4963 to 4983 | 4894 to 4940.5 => 0.0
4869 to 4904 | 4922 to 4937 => -0.4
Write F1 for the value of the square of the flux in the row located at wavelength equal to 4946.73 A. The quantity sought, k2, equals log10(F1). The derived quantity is 1.89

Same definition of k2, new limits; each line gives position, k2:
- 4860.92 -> 2.85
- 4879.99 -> 1.86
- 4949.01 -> 1.86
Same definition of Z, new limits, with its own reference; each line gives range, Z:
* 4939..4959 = 0.54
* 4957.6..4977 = 0.76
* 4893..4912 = 0.08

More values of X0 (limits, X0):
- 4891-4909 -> 8.27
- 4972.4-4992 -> 7.75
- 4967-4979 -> 8.07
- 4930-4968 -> 8.72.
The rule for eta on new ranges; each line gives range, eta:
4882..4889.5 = 4883.36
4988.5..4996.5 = 4989.06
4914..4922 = 4921.74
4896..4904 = 4902.51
